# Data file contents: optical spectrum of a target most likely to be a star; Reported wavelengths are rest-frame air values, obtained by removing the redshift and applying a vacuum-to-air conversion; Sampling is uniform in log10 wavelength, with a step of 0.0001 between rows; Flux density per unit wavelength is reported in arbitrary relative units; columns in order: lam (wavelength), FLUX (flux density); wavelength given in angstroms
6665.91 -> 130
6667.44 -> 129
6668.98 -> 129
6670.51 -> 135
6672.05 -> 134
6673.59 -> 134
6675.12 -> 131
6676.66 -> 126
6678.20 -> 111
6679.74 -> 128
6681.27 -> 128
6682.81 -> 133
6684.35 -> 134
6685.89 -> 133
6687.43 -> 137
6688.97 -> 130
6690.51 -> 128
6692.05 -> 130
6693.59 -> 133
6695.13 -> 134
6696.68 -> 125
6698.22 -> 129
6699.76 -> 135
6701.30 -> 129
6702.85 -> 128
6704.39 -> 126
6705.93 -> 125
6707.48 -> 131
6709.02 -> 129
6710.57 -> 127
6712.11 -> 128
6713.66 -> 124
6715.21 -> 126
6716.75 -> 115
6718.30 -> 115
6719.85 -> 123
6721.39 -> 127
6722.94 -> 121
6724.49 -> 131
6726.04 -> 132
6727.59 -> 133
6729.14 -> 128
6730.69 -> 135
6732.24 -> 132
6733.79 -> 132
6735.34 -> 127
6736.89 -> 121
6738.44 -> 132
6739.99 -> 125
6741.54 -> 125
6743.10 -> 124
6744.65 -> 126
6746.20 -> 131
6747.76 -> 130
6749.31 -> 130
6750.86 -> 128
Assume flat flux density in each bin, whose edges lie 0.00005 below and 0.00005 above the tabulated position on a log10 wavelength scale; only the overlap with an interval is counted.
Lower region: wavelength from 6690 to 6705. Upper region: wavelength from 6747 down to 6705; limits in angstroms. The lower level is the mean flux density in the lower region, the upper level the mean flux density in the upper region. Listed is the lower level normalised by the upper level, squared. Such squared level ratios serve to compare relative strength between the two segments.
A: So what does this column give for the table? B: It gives 1.05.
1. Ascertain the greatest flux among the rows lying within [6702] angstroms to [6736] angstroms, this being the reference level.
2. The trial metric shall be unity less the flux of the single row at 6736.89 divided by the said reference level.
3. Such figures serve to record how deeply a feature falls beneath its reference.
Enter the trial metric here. 0.10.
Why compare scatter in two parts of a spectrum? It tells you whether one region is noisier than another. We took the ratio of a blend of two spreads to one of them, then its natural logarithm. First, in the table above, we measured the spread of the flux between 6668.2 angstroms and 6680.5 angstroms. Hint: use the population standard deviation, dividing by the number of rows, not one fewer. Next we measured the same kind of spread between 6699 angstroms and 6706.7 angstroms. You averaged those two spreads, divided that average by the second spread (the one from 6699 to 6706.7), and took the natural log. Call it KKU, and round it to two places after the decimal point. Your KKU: 0.43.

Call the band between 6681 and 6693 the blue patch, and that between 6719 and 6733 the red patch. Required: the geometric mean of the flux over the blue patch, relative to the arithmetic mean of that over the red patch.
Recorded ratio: 1.02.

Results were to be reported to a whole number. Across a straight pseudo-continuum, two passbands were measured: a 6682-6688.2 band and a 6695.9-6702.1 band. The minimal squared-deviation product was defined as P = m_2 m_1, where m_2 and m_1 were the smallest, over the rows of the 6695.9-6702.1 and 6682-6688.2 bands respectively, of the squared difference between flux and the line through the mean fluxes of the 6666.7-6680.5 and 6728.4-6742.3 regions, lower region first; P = 4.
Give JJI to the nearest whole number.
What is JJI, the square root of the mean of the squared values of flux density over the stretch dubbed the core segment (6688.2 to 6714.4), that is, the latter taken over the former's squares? 129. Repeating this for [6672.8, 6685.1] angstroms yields 128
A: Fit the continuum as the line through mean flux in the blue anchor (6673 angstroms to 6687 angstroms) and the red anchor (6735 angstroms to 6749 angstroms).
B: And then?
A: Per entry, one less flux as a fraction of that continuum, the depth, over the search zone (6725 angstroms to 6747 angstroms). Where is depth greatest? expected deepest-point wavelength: 6736.89 angstroms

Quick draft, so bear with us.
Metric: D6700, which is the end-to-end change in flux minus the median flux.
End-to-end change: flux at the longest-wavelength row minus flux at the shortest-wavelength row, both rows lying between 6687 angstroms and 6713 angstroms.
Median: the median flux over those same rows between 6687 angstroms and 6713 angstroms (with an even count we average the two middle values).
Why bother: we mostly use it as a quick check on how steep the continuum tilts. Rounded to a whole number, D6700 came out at -138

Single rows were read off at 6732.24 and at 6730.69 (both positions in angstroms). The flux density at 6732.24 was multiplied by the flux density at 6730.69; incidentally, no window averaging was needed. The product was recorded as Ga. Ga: 17820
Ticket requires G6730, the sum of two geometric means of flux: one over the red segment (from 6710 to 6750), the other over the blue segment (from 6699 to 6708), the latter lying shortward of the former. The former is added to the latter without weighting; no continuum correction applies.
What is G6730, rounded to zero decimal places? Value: 256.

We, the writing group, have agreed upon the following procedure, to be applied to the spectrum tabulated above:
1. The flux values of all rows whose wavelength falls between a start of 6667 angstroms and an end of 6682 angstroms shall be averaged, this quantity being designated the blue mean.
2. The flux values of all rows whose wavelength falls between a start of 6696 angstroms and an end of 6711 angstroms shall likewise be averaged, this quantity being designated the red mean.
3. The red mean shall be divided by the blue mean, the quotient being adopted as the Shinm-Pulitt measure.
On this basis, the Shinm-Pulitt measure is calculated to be 1.00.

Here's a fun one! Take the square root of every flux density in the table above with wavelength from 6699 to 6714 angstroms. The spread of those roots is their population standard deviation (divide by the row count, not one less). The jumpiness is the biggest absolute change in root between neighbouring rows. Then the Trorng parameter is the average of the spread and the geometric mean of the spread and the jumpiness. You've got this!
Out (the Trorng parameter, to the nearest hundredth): 0.16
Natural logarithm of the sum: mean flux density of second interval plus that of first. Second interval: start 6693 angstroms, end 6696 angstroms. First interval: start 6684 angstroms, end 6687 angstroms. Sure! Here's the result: 5.59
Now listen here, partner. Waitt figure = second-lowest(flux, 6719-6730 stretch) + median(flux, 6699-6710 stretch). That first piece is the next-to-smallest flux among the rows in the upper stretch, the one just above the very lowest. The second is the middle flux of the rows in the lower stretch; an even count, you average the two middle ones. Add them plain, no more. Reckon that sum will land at 252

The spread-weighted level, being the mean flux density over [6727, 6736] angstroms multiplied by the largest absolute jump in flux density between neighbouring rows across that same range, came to 918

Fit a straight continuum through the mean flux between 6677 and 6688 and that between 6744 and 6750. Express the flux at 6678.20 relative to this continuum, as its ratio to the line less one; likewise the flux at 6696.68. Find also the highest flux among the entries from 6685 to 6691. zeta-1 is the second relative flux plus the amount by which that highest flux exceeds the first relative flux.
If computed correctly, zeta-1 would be 137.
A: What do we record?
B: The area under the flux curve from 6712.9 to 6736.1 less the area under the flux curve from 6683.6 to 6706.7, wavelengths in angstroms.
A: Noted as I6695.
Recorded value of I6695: -72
